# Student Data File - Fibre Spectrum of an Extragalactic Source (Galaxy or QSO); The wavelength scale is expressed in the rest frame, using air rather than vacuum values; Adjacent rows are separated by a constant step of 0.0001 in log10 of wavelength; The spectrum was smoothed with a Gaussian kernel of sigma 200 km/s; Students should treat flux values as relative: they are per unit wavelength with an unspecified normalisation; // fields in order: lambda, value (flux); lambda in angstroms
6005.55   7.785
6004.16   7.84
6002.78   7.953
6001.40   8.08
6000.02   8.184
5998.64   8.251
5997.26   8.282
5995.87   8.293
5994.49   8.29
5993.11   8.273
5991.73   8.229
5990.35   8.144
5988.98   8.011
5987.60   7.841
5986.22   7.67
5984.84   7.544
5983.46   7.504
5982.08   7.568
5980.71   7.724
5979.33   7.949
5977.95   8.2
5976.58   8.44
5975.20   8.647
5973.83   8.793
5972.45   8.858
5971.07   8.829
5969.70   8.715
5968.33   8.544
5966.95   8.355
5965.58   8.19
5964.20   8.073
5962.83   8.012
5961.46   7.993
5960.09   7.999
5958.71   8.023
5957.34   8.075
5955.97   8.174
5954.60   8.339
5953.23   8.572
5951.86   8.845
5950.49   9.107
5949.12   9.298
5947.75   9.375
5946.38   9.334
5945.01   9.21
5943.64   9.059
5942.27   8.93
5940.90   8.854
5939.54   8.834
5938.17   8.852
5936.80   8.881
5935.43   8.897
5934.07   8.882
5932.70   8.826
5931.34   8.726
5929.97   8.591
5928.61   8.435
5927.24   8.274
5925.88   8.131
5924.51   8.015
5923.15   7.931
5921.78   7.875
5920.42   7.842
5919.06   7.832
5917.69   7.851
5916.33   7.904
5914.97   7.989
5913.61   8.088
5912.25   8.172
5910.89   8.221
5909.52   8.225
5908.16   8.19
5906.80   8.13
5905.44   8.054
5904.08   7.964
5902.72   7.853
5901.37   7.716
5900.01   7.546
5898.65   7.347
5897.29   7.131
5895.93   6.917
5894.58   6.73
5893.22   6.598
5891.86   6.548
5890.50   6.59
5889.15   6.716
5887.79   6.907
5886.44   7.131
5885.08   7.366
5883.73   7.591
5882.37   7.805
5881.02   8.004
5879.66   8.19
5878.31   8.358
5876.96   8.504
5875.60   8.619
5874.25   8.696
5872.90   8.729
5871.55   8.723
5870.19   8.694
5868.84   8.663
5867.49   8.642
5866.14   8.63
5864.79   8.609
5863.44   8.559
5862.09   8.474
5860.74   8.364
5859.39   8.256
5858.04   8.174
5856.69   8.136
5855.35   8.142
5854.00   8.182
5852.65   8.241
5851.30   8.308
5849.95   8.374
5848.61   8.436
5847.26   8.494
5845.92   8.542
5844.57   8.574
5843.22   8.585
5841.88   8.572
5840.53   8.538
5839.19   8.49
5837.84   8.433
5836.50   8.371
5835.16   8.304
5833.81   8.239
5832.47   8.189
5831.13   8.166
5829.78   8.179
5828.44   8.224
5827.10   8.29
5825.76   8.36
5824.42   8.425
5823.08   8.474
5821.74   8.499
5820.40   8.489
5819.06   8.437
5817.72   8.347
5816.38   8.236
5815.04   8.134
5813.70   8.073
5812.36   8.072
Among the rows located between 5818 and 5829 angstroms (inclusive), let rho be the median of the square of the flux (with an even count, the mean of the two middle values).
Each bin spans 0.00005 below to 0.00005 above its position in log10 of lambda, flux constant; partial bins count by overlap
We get 71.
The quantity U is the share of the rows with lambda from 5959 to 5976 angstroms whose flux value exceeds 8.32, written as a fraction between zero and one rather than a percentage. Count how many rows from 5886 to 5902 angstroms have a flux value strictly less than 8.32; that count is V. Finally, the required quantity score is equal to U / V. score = 0.05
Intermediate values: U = 0.6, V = 12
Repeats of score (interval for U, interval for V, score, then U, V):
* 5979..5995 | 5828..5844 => 0.00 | 0.0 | 6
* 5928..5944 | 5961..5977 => 0.25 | 1.0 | 4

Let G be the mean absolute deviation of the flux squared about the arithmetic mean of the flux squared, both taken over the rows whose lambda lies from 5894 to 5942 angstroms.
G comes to 7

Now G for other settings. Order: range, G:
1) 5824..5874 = 3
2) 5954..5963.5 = 2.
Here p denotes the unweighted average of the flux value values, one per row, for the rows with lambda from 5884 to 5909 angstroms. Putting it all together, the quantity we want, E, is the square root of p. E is 2.70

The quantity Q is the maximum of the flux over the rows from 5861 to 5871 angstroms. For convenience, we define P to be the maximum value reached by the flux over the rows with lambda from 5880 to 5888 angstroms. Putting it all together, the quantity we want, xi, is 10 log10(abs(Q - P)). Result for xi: -1.6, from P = 8.004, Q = 8.694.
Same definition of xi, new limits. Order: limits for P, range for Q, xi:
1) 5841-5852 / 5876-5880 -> -10.9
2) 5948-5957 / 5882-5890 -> 1.7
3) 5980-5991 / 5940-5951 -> 0.9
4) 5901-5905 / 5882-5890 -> -8.0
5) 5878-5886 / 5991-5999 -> -11.9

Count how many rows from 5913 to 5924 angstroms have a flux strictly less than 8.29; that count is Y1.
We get 8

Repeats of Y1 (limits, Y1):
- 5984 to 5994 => 7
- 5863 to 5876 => 0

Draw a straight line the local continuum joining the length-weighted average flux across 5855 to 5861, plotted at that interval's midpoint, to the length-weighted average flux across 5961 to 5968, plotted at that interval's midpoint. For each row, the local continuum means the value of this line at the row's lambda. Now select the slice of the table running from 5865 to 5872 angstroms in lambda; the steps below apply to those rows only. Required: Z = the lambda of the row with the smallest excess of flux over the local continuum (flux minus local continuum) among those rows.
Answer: 5866.14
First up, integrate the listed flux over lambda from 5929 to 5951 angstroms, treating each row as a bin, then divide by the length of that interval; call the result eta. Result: 8.97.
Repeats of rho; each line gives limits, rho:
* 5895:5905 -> 57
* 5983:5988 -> 58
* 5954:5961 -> 65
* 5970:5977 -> 77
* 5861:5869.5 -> 74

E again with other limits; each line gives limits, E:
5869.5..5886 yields 2.88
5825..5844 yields 2.89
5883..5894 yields 2.63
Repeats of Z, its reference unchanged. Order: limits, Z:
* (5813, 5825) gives 5813.70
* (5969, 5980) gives 5979.33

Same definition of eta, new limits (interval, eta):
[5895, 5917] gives 7.83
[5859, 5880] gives 8.56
